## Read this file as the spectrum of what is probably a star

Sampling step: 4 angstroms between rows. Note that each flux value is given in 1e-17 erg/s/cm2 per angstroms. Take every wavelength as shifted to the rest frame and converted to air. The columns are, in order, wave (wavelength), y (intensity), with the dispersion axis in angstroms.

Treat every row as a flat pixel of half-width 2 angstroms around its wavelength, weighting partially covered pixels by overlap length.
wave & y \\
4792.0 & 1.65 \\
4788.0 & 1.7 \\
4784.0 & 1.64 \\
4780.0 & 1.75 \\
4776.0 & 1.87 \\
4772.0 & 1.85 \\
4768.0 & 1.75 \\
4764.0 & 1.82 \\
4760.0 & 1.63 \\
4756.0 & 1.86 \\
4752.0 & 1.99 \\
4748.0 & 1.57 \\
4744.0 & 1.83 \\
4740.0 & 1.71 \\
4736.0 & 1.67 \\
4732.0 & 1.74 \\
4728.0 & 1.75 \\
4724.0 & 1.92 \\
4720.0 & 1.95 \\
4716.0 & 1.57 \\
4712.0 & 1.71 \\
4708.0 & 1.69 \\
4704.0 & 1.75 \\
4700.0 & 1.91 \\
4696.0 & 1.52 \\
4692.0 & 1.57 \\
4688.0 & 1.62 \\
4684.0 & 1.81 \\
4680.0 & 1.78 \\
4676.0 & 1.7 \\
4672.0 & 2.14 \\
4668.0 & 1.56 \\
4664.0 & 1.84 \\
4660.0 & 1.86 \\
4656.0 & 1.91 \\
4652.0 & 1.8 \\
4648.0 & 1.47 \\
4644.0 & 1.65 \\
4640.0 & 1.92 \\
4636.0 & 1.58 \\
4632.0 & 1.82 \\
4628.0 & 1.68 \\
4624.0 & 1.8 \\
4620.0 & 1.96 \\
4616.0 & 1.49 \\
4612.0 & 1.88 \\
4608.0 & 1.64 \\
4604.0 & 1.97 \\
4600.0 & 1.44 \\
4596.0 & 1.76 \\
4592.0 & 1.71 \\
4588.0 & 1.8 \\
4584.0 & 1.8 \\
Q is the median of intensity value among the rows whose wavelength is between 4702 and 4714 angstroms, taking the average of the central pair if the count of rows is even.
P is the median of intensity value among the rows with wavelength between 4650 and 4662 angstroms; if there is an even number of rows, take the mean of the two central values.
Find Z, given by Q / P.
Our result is 0.92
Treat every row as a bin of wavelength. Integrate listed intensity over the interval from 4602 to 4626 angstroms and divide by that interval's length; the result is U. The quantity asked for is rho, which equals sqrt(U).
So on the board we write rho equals 1.338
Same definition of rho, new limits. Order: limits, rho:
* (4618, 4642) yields 1.339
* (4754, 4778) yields 1.340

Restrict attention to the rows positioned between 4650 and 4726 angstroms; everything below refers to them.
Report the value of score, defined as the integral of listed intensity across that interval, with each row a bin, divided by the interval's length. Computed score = 1.77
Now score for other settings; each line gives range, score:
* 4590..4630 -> 1.73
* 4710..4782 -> 1.77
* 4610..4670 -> 1.75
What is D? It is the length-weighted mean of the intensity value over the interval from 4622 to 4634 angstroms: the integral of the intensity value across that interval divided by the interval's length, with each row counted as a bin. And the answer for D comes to 1.77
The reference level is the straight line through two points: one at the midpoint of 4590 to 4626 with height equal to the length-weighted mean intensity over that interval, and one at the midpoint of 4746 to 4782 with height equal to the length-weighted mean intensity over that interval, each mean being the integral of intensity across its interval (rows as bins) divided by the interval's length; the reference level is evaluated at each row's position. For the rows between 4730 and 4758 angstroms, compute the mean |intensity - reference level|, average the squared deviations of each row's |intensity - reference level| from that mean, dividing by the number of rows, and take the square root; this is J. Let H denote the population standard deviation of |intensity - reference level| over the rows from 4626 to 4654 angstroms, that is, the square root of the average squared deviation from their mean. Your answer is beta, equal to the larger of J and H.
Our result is 0.077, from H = 0.077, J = 0.07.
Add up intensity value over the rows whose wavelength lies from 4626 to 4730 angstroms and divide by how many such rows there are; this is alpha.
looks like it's 1.75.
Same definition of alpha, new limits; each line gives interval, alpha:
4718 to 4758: 1.80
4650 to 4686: 1.82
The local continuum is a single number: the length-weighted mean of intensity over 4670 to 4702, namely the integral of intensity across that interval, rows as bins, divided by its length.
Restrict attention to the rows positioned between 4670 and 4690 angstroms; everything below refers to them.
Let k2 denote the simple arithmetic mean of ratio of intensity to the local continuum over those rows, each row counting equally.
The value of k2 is 1.03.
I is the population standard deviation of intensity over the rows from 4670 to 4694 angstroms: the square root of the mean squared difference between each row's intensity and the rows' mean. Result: 0.19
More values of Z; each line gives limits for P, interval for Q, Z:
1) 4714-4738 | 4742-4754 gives 1.05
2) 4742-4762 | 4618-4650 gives 0.95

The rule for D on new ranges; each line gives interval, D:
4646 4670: 1.74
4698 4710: 1.78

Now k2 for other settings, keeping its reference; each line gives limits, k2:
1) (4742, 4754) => 1.02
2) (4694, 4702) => 0.98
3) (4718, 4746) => 1.02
